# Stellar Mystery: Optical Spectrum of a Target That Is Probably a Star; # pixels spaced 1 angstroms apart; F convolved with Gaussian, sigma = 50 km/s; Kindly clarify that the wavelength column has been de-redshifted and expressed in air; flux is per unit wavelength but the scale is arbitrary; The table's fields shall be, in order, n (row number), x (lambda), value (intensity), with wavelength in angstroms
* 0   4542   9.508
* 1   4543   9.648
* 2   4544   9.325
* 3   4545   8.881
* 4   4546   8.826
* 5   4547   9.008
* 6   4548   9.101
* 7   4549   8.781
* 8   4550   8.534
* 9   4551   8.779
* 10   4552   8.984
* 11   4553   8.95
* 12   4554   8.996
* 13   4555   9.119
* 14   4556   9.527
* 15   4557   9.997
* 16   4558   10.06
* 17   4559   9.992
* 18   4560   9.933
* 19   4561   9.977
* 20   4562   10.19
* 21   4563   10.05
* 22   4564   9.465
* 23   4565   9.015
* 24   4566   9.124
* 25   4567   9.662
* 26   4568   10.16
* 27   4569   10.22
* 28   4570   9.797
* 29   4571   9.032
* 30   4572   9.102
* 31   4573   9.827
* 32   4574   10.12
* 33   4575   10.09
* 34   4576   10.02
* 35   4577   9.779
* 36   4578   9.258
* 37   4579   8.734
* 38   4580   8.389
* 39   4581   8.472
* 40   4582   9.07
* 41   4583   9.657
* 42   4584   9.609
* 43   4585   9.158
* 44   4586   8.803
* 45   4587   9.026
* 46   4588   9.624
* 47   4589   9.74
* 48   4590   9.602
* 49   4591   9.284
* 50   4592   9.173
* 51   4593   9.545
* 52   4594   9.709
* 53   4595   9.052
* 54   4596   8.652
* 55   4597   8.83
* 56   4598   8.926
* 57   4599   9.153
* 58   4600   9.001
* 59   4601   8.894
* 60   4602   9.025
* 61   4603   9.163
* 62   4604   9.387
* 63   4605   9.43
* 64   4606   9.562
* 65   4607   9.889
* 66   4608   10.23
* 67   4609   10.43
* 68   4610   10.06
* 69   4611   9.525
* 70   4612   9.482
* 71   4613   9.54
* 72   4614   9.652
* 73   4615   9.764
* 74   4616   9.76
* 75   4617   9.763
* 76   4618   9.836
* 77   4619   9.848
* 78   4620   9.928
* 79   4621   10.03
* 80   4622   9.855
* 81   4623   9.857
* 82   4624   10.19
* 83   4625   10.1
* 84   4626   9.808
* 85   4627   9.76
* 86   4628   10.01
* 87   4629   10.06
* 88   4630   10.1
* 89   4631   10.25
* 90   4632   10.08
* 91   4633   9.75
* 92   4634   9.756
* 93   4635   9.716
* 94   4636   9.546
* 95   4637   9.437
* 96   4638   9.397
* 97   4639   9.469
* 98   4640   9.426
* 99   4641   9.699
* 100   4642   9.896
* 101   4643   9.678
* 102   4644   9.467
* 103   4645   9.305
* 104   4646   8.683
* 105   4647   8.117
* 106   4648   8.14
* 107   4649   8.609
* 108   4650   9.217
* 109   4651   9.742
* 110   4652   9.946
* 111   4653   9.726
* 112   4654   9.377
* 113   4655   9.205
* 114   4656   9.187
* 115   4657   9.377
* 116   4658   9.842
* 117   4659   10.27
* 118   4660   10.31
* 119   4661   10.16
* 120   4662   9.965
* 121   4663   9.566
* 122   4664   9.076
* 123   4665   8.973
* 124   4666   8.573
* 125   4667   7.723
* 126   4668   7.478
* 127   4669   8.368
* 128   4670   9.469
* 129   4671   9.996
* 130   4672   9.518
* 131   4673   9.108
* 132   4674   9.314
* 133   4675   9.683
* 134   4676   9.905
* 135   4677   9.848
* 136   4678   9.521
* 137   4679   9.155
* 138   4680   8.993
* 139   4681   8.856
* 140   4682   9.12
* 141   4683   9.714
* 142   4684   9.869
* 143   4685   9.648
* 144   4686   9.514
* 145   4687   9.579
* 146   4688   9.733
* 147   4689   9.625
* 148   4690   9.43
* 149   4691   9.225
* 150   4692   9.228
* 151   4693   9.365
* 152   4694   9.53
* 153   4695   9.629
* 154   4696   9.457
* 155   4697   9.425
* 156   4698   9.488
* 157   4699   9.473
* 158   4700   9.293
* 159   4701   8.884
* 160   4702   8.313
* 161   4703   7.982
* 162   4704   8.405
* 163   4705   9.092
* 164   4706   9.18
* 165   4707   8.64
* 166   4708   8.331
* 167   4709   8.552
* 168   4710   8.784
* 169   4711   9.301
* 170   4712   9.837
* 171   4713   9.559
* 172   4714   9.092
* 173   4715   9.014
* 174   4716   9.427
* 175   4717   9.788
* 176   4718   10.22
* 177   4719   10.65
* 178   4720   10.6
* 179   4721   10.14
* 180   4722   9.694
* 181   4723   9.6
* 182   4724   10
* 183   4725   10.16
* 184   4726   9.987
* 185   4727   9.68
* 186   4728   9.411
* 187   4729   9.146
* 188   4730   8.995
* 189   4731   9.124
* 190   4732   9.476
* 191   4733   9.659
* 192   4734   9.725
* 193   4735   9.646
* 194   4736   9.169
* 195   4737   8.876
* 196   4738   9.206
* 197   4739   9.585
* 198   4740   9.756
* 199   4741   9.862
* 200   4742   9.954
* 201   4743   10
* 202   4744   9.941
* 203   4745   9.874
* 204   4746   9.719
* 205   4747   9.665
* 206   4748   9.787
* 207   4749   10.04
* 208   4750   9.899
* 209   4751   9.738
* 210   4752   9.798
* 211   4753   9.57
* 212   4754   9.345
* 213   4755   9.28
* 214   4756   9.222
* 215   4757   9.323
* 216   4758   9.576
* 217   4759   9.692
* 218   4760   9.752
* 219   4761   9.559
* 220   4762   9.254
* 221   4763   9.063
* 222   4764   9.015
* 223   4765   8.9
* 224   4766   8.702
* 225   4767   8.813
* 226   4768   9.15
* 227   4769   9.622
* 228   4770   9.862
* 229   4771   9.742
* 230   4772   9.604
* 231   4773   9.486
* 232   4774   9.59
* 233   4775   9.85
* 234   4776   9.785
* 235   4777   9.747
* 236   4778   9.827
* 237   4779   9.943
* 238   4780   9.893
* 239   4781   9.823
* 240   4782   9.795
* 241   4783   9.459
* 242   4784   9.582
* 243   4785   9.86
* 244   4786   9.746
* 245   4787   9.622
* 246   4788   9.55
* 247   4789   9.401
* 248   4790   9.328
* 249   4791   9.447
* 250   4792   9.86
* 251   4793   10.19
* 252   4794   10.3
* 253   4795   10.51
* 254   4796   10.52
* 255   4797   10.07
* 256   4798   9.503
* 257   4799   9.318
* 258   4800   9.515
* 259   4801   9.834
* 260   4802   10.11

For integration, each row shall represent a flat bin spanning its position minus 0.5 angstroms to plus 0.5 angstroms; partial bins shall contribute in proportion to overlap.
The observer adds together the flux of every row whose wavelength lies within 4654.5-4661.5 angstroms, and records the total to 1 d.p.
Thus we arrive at 68.4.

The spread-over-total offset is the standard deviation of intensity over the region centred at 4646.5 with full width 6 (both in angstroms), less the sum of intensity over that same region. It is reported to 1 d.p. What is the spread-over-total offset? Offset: -51.8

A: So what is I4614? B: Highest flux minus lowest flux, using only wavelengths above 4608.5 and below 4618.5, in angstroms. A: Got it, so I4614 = 0.9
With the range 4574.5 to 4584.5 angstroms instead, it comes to 1.7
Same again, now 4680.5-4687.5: 1.0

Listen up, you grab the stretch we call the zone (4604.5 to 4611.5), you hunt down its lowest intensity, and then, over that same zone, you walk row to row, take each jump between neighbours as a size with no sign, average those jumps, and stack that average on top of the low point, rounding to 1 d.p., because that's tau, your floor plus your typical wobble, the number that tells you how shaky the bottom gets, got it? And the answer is 9.7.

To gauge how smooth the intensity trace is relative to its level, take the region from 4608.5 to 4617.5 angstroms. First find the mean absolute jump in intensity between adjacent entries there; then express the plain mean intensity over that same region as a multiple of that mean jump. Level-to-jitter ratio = 63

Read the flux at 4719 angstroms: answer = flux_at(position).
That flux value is 10.65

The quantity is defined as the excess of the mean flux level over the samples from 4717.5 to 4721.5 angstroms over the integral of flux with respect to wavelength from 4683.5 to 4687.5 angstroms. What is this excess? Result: -28.2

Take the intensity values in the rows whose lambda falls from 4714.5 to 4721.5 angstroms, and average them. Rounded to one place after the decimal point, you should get 10.0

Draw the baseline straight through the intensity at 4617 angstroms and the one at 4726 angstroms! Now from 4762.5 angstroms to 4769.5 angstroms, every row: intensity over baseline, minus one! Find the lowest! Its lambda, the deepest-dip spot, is 4766 angstroms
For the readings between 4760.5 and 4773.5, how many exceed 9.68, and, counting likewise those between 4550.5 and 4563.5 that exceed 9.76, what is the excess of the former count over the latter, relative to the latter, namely -1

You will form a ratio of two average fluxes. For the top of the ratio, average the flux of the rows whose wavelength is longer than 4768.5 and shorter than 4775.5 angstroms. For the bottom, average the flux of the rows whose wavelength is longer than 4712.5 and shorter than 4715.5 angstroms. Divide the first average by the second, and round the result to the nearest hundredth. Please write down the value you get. 1.05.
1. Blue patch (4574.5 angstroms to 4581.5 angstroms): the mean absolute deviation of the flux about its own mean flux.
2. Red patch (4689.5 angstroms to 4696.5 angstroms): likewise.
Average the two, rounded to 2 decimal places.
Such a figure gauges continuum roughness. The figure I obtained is 0.37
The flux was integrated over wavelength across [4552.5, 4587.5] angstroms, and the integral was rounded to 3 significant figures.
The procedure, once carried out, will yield 332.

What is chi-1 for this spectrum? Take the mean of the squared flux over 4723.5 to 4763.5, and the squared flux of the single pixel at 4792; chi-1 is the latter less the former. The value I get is 5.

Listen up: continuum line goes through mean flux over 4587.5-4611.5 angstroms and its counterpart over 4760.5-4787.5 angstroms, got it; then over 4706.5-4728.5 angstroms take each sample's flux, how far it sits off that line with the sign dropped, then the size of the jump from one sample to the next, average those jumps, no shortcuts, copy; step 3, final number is 0.28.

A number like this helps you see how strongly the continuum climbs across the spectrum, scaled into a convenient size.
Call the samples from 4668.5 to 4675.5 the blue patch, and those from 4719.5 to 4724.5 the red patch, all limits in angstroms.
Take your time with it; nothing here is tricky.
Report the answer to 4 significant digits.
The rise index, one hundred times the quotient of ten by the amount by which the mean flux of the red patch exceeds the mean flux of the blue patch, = 1525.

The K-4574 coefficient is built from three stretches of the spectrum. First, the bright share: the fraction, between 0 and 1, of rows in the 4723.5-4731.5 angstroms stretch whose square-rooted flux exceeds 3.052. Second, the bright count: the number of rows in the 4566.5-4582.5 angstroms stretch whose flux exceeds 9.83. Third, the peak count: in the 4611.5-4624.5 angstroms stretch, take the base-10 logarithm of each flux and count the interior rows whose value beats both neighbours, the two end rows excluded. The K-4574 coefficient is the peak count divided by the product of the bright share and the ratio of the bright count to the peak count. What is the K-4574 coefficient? 1.28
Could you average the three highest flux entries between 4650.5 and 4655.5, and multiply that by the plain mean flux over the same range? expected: 94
